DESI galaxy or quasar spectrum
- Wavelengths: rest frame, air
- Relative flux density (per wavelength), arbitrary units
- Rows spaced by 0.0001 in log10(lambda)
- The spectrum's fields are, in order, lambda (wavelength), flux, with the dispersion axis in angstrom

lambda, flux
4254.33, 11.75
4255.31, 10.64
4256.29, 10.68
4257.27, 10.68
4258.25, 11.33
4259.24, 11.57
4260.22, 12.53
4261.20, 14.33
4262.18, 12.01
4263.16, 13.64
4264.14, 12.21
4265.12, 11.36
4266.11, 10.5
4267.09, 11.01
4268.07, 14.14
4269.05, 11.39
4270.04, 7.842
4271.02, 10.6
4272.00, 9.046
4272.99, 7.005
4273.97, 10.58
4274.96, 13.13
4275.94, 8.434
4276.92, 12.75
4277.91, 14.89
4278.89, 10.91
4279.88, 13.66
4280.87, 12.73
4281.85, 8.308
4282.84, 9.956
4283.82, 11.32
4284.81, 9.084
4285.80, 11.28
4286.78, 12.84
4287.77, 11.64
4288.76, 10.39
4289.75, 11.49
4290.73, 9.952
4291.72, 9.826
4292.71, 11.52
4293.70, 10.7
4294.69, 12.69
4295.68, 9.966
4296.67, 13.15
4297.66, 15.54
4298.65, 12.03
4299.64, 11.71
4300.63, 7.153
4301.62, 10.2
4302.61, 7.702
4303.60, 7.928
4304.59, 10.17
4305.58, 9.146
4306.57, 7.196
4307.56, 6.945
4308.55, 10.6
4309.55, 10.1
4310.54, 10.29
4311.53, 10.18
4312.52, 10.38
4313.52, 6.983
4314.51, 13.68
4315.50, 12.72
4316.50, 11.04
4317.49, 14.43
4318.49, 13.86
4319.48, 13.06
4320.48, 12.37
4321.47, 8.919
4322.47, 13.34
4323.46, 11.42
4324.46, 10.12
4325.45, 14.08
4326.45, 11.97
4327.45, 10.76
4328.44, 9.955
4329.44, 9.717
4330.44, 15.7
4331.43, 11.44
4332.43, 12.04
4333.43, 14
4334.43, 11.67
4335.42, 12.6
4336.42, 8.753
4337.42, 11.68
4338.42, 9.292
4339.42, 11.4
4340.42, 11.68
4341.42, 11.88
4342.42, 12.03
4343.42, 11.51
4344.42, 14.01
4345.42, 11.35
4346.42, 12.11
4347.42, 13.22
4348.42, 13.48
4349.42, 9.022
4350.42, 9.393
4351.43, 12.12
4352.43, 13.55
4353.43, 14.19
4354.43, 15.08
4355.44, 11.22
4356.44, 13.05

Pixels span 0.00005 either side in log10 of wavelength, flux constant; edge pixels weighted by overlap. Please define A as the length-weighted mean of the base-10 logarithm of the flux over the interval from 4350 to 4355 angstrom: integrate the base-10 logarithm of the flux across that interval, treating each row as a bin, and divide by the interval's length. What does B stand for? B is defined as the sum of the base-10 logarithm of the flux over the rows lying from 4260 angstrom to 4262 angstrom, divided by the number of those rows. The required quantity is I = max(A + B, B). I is 2.23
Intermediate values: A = 1.10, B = 1.13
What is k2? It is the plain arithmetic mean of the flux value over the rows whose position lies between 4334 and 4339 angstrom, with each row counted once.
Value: 10.8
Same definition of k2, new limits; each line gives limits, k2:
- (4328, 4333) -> 11.8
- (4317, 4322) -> 12.5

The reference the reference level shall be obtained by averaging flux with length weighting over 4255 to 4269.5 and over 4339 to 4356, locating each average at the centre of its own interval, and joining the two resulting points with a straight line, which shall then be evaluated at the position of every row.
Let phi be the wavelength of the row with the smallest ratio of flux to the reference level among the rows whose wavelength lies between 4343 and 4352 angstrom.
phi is 4349.42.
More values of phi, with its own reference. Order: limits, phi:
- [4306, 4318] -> 4307.56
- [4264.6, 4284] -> 4272.99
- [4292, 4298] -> 4295.68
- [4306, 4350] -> 4307.56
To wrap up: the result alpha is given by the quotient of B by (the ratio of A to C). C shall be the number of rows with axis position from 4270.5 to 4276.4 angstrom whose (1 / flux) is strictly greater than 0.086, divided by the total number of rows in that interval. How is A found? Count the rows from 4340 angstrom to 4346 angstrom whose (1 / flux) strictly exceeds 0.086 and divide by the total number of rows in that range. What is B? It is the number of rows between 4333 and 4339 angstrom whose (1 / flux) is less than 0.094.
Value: 10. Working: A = 0.3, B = 4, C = 0.83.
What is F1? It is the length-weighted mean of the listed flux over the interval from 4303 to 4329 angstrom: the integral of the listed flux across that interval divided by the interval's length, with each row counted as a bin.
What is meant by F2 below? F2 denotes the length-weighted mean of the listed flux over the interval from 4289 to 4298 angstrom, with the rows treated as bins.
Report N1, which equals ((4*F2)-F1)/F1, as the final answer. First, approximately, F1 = 10.8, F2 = 11.5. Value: 3.3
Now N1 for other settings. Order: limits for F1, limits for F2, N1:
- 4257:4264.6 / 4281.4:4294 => 2.5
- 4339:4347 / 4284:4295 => 2.7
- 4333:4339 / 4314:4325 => 3.3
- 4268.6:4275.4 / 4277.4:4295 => 3.6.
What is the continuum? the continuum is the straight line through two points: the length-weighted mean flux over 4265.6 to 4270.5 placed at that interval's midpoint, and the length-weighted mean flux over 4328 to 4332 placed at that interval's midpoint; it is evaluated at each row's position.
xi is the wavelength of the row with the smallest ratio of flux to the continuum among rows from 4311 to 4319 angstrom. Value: 4313.52 angstrom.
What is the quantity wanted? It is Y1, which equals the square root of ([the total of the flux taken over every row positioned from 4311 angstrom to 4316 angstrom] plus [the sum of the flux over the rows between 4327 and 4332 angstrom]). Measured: 10.6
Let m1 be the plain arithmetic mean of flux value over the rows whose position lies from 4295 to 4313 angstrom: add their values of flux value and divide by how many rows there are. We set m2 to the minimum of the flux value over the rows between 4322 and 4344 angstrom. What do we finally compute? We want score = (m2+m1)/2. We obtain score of 9.4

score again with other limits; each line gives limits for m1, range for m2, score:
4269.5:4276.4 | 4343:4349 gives 10.4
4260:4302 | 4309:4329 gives 9.1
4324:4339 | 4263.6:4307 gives 9.3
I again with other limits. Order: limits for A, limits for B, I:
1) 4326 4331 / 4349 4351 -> 2.02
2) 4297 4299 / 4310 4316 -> 2.16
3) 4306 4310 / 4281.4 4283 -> 1.89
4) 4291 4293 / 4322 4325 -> 2.08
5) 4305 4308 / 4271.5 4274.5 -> 1.83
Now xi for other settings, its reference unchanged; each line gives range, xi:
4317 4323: 4321.47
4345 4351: 4349.42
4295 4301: 4300.63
